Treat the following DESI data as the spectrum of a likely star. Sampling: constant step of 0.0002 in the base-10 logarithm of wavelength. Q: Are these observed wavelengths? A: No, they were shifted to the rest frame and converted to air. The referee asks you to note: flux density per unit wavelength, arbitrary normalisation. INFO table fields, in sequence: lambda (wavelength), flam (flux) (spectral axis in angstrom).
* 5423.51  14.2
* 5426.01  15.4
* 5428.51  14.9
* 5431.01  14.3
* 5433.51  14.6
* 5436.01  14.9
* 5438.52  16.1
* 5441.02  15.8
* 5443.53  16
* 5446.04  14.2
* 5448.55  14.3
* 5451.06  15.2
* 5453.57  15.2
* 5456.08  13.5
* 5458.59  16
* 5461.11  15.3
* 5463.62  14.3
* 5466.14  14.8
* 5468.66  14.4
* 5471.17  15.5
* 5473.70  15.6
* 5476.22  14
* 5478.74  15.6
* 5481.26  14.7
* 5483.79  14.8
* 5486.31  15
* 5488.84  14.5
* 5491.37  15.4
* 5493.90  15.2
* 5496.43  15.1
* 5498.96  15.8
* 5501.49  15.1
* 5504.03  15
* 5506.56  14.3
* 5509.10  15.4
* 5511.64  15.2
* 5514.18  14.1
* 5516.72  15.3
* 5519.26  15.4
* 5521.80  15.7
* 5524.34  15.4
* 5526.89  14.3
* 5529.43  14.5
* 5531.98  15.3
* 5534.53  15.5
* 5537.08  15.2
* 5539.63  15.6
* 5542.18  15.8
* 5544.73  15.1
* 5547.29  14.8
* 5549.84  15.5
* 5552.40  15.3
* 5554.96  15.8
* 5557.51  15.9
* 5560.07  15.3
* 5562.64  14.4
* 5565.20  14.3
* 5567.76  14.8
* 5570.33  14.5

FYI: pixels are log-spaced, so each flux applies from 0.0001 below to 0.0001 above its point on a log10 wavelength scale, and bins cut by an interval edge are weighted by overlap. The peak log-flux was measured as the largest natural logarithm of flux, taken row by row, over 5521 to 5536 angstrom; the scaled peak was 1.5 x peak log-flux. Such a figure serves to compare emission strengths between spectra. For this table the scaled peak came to 4.13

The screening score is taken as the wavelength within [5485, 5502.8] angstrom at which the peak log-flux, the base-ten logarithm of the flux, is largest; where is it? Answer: 5498.96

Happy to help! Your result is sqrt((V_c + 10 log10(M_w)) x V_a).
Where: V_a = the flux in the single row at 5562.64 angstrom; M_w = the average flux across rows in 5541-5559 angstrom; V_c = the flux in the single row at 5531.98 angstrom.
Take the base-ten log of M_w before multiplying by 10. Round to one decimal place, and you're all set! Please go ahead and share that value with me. 19.8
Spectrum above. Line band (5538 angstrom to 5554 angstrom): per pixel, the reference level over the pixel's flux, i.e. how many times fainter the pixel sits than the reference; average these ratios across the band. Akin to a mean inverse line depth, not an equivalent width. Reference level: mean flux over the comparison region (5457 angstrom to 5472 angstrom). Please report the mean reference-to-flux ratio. 0.98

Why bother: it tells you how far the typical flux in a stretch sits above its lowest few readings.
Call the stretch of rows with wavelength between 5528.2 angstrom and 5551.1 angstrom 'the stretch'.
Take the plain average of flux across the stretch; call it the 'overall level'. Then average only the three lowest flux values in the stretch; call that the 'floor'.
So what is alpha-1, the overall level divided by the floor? 1.03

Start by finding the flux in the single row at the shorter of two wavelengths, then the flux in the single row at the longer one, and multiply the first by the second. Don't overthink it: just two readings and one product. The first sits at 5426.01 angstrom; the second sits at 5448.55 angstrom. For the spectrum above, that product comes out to 220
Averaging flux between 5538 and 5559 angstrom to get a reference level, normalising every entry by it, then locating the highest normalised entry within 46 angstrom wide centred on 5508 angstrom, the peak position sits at 5498.96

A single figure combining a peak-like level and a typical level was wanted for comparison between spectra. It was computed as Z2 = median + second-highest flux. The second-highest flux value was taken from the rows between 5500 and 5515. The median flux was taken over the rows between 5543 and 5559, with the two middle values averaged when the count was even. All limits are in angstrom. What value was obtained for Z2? 30.6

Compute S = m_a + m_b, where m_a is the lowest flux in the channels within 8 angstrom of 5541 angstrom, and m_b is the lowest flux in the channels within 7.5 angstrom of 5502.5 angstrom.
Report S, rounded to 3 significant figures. 29.1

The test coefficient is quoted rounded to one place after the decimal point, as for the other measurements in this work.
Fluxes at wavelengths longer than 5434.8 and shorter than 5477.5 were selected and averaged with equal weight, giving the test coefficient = 15.0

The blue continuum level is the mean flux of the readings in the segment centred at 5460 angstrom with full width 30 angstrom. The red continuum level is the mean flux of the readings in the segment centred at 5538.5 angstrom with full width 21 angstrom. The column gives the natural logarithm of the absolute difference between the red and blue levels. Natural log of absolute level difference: -1.0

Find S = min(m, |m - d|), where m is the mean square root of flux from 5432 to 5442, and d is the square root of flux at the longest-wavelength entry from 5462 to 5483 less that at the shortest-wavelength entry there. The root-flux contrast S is 3.86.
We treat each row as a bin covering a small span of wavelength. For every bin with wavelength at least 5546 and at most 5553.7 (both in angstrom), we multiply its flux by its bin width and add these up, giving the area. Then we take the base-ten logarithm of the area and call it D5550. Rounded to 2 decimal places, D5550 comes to 2.07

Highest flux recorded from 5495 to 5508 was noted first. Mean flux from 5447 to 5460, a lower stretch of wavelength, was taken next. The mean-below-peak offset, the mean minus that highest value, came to -1.0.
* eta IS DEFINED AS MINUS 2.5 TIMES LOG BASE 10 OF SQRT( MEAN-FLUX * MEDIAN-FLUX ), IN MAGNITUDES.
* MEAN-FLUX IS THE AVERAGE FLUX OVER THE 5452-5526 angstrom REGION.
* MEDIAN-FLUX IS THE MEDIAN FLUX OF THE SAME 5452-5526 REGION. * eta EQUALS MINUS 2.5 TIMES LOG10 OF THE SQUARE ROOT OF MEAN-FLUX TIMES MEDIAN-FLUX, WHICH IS -2.948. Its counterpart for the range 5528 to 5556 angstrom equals -2.962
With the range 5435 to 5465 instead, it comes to -2.950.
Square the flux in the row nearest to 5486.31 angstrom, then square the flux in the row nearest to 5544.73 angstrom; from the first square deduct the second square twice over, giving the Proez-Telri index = -231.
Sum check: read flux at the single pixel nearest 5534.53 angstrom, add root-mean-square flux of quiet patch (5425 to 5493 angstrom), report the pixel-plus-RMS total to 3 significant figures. 30.5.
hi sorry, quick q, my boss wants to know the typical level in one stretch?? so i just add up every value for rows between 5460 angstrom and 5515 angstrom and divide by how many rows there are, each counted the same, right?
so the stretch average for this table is 15.0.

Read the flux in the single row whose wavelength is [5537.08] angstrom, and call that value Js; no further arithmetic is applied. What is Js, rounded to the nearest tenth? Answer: 15.2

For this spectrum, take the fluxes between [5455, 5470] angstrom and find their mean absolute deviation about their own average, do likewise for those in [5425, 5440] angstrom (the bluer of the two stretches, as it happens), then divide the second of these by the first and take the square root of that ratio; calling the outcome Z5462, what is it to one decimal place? 0.9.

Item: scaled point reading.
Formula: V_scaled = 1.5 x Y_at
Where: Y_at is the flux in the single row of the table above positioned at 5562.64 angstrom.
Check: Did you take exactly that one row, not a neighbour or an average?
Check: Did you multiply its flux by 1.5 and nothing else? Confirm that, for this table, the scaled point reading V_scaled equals 21.6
